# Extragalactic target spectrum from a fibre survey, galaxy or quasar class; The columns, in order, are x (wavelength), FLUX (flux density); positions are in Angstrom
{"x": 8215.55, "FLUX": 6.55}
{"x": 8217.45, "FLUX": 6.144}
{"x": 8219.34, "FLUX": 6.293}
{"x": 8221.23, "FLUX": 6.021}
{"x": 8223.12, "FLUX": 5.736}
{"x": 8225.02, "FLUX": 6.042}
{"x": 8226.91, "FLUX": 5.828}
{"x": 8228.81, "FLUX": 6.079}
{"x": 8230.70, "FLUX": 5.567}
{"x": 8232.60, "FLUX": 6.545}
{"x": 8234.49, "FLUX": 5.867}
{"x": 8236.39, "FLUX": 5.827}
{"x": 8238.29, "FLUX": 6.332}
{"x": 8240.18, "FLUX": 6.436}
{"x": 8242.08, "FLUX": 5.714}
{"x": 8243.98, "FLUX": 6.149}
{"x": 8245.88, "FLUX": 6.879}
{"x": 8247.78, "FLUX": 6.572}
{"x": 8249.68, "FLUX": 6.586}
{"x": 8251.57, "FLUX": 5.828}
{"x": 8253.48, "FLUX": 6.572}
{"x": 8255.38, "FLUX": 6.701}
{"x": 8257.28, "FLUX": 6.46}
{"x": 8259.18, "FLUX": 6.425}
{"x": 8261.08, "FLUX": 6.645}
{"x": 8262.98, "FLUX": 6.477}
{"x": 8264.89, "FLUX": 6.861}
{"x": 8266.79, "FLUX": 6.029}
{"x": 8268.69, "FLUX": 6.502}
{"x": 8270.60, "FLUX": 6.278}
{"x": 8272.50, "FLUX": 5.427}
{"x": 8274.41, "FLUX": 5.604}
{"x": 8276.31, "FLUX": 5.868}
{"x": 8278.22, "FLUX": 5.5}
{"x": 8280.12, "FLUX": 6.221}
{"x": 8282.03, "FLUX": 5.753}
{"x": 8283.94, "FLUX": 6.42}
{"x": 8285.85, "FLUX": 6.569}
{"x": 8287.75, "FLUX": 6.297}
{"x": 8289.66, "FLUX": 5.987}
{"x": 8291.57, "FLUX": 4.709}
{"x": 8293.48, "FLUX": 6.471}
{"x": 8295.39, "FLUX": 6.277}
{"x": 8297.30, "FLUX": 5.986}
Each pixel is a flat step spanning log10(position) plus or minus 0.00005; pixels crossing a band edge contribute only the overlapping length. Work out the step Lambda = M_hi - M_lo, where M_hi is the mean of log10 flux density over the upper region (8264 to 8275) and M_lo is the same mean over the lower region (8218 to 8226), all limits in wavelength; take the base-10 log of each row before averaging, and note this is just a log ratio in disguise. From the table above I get 0.0055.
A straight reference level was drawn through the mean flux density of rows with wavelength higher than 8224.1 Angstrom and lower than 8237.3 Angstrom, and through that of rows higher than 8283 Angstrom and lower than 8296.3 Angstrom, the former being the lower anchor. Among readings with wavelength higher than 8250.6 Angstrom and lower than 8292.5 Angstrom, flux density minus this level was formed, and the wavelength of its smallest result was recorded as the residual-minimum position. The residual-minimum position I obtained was 8291.57 Angstrom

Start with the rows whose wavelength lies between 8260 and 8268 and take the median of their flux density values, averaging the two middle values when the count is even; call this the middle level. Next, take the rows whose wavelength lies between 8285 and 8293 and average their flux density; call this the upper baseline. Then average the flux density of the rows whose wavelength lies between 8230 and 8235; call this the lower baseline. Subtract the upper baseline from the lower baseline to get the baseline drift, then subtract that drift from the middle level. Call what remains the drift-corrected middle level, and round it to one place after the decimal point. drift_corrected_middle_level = 6.5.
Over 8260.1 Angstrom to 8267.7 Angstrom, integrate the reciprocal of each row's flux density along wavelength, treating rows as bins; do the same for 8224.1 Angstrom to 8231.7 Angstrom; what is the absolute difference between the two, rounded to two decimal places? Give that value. 0.12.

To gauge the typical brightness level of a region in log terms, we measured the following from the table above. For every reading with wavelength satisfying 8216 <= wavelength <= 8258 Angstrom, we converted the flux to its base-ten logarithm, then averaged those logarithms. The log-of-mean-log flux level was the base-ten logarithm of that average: -0.102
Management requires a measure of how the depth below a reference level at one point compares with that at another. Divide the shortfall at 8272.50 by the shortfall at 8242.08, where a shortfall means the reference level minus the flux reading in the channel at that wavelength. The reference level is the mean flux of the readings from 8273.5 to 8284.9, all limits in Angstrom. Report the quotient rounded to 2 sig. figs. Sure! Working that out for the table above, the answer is 2.6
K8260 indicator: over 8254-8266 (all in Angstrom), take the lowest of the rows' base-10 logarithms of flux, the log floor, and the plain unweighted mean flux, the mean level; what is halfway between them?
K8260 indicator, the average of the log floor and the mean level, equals 3.70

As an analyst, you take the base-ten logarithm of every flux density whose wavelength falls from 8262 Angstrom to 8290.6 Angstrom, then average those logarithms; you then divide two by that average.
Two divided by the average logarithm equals 2.55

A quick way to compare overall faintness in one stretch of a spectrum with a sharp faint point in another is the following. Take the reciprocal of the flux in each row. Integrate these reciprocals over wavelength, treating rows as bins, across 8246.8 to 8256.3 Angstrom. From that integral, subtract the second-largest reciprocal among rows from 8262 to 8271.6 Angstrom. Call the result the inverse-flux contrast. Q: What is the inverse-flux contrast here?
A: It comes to 1.317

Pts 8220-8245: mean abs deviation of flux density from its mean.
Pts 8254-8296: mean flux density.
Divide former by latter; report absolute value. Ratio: 0.038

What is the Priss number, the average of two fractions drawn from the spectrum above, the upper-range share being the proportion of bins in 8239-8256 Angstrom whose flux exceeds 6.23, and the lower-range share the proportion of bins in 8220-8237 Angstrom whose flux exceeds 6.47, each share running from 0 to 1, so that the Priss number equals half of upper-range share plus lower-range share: 0.39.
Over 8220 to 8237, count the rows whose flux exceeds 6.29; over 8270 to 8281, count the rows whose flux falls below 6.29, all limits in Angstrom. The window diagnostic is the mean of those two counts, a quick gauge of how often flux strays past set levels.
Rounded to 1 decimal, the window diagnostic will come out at 3.5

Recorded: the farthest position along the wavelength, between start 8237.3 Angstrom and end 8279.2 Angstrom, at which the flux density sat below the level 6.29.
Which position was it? 8278.22 Angstrom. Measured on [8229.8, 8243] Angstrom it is 8242.08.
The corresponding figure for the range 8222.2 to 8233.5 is 8230.70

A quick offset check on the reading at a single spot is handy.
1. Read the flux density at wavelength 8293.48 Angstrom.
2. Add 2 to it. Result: 8.47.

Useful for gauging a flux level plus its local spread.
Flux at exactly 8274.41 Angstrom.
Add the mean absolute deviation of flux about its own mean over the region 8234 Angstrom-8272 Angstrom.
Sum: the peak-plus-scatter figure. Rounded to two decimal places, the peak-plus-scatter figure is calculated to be 5.89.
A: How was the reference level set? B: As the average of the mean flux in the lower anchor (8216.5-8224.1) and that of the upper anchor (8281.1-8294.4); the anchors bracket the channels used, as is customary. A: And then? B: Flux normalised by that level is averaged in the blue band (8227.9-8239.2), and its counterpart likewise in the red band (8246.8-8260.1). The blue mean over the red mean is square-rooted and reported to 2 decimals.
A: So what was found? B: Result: 0.97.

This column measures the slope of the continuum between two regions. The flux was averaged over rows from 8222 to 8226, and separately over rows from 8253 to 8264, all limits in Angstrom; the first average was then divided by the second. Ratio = 0.900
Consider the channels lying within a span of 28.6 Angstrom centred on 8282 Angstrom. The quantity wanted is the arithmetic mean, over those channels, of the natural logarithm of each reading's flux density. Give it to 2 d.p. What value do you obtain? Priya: 1.79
